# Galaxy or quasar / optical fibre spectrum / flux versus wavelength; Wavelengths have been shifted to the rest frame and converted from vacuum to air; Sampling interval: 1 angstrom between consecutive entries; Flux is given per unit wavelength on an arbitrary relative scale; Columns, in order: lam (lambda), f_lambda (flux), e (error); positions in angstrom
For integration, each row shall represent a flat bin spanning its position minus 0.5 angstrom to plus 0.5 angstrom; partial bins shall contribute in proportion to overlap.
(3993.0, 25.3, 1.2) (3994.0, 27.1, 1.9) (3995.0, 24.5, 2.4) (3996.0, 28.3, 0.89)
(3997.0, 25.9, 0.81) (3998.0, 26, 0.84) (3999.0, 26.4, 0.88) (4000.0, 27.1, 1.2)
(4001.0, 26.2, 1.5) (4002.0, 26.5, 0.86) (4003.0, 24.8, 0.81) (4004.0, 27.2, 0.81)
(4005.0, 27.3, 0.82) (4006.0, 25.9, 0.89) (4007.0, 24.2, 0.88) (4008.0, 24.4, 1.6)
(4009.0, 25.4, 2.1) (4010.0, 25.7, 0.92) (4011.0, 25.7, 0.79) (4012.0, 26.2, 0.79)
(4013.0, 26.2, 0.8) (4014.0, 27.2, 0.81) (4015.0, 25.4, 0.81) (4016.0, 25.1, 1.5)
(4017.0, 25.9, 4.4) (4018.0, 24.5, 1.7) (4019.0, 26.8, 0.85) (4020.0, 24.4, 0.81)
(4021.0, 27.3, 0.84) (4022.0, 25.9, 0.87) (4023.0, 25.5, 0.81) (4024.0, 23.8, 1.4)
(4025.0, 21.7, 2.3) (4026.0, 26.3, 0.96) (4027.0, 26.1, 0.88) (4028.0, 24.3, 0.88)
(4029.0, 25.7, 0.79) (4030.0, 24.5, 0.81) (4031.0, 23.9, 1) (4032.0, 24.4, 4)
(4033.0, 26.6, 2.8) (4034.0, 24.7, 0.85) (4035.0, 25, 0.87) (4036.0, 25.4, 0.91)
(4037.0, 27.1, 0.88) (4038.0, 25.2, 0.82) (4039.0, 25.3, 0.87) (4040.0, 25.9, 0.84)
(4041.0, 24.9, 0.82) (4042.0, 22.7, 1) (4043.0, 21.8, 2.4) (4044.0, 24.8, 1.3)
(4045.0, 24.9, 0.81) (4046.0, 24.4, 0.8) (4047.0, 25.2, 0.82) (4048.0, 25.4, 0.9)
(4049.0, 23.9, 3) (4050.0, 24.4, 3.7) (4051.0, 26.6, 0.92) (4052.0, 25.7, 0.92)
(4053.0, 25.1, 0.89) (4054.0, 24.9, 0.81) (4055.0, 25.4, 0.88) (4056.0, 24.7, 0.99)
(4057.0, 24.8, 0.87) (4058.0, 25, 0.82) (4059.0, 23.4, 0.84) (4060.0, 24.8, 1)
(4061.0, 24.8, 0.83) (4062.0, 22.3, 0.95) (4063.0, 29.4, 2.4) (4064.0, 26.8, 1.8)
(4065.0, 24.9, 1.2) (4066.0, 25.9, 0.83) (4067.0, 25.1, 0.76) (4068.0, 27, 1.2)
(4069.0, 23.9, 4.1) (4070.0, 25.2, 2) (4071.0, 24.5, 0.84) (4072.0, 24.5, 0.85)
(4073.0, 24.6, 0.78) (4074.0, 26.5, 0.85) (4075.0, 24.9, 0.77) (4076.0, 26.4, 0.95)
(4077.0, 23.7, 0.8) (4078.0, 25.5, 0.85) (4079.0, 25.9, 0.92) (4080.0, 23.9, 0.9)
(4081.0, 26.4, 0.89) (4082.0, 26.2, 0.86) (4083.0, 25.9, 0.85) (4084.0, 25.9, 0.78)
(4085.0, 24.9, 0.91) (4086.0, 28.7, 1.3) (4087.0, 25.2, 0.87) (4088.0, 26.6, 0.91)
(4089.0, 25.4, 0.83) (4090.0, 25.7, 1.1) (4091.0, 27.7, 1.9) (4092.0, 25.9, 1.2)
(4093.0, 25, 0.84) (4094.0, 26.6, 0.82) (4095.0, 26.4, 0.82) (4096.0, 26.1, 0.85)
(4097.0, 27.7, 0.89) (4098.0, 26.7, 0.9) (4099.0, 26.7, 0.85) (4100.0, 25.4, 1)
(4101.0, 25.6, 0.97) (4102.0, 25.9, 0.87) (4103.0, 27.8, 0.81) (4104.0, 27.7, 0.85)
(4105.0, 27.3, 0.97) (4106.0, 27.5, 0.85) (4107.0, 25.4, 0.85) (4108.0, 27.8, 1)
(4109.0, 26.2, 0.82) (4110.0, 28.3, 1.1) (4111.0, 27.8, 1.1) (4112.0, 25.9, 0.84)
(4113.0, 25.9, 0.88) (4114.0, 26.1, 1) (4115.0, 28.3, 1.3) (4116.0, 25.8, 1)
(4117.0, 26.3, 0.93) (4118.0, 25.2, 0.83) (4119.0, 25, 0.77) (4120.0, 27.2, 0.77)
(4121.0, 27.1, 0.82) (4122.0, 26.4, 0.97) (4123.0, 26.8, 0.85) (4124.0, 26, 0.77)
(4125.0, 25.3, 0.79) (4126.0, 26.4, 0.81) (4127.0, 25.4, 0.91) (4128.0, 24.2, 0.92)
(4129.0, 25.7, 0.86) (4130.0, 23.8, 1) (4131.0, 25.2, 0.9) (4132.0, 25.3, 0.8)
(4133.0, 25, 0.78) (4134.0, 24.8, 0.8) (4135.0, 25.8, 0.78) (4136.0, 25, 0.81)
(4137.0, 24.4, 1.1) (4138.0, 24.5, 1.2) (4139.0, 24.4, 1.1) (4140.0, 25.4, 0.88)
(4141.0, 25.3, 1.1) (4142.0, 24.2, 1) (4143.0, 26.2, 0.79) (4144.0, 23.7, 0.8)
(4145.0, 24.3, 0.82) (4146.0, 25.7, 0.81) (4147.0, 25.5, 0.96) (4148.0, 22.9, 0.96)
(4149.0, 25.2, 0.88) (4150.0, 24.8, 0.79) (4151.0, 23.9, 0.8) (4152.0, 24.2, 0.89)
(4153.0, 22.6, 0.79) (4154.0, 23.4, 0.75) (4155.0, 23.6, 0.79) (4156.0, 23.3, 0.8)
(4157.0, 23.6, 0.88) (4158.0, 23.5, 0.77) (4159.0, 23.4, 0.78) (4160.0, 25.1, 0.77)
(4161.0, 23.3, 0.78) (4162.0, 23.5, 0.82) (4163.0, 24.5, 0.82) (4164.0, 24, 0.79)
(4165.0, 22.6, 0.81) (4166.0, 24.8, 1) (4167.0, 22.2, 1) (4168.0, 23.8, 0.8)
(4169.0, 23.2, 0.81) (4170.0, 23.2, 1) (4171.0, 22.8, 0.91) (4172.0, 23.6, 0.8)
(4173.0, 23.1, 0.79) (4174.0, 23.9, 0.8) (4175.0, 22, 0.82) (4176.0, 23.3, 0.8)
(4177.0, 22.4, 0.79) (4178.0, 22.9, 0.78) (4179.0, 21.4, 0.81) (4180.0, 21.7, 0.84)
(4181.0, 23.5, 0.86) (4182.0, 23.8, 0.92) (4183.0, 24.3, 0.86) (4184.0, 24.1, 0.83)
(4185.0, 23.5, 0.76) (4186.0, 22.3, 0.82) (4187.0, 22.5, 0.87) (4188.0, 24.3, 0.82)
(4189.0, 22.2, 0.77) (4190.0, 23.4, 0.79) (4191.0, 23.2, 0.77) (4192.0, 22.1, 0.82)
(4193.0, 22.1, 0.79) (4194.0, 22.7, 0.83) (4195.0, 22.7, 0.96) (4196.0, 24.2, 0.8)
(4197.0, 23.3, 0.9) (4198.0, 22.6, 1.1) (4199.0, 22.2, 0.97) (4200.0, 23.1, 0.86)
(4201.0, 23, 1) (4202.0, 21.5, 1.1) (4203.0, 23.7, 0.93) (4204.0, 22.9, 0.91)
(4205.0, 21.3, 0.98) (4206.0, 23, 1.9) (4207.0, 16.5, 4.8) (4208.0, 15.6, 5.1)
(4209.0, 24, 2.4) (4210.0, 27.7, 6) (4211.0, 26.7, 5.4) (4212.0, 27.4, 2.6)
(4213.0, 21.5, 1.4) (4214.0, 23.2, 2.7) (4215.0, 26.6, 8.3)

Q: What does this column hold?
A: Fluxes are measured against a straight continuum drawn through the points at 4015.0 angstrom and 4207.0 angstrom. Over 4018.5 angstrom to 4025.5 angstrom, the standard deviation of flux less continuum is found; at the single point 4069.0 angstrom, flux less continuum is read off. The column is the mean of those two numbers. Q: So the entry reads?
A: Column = 1.4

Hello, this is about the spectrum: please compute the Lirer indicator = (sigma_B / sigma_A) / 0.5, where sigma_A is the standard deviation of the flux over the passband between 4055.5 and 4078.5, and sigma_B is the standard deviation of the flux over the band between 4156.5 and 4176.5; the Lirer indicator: 1.08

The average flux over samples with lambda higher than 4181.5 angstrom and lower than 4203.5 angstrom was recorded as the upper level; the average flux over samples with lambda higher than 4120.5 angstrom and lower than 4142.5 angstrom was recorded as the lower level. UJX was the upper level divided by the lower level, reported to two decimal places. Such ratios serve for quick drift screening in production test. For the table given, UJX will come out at 0.91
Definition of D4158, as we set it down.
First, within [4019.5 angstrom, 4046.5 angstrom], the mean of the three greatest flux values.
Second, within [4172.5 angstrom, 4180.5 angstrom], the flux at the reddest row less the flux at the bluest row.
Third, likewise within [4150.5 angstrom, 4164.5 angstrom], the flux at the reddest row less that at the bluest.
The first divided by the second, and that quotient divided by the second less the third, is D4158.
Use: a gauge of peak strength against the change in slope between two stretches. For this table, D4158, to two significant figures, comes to 13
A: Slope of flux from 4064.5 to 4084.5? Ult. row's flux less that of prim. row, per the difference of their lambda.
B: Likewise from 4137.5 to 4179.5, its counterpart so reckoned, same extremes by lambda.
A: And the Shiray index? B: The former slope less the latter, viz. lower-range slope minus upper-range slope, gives 0.13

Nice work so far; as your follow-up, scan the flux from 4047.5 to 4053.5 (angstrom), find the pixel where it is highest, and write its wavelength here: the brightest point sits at 4051.0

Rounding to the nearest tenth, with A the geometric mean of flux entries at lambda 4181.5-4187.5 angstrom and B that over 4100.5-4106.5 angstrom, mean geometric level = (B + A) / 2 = 25.2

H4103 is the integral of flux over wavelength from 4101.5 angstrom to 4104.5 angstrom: 81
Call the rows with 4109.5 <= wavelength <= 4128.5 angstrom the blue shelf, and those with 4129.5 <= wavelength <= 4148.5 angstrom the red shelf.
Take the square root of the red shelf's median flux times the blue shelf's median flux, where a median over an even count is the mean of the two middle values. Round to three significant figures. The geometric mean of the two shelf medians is 25.5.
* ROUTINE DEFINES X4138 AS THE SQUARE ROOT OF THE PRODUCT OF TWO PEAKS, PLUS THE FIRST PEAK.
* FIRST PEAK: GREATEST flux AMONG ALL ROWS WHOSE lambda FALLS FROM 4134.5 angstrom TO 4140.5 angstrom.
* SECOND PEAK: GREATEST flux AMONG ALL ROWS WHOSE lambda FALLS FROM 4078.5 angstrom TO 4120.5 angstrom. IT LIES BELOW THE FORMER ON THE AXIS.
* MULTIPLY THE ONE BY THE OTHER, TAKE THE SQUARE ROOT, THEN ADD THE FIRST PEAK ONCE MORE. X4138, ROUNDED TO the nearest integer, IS 53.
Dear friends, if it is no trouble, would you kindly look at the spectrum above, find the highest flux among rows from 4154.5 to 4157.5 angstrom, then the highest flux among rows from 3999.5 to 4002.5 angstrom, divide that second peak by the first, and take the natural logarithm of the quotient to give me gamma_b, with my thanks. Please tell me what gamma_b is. 0.14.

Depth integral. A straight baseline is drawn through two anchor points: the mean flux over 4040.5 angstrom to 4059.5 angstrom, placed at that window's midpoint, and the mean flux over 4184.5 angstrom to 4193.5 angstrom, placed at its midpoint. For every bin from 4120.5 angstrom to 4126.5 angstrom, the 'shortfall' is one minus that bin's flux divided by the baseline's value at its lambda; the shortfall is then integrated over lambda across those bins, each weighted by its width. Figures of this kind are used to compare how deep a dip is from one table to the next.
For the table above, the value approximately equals -0.67 angstrom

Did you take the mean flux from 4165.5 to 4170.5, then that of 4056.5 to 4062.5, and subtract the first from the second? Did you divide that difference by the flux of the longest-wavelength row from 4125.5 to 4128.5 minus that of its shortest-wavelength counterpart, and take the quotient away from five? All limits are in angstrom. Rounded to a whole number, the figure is 5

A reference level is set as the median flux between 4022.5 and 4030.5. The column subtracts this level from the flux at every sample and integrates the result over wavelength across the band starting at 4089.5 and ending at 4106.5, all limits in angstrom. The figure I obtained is 27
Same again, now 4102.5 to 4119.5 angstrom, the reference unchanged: 29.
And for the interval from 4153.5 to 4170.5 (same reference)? -24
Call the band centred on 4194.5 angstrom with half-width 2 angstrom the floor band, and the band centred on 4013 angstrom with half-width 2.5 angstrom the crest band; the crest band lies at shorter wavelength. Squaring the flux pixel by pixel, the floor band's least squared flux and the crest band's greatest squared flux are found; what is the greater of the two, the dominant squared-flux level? 740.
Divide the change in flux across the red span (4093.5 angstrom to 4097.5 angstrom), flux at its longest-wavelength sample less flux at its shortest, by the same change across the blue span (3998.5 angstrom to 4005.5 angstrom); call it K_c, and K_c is 1.2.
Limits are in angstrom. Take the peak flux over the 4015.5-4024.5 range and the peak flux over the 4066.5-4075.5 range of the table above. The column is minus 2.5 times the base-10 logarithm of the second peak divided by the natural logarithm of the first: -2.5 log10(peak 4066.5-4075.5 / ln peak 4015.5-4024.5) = -2.280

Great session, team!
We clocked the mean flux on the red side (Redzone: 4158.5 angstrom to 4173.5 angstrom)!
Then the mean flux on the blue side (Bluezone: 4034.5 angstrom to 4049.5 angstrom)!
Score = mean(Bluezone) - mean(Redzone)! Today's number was 1.3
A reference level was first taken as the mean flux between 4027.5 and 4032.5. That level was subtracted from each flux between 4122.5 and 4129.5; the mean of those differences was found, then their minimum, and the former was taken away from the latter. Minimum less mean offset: -1.5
